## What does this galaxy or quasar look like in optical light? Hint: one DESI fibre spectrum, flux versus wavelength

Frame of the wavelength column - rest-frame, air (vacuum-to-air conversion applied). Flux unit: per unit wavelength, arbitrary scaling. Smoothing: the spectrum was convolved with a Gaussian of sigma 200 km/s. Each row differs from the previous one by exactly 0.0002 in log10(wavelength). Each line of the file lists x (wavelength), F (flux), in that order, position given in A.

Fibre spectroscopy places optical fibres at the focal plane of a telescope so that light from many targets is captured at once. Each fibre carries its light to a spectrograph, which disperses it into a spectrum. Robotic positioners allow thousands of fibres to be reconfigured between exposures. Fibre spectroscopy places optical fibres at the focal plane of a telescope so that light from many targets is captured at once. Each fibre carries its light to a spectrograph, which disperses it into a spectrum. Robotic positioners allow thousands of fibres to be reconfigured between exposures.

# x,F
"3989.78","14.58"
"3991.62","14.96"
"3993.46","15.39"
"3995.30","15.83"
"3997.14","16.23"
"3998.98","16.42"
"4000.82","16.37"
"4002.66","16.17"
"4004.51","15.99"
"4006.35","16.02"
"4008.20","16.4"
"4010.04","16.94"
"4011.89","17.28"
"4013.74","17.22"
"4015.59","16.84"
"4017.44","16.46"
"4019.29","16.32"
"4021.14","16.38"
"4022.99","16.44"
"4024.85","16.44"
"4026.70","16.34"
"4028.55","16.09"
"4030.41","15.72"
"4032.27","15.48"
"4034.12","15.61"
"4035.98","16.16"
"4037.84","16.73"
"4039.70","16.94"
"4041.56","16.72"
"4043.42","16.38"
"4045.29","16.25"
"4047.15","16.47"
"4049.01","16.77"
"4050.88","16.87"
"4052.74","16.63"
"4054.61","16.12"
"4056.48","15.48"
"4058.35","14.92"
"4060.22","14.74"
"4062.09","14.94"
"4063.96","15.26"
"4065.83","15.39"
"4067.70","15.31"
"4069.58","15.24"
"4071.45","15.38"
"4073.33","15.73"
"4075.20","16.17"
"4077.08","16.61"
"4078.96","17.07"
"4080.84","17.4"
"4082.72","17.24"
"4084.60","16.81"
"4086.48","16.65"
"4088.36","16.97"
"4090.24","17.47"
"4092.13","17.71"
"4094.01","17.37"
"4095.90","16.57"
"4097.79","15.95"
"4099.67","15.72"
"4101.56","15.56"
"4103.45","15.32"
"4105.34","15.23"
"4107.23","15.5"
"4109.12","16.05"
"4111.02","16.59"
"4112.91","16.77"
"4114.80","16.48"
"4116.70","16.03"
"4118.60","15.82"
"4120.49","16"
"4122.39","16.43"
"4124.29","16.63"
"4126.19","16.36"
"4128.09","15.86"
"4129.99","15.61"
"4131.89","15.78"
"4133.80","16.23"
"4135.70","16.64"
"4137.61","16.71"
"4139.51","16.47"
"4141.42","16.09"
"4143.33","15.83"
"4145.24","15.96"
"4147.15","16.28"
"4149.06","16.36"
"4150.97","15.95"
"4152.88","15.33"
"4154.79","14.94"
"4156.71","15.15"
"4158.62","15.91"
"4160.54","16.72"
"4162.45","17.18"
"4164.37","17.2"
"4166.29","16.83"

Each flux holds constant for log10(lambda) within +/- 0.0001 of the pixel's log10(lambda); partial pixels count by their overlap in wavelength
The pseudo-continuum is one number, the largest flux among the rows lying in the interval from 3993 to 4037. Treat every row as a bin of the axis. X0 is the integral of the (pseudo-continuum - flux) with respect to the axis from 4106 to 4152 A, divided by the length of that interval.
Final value 1.10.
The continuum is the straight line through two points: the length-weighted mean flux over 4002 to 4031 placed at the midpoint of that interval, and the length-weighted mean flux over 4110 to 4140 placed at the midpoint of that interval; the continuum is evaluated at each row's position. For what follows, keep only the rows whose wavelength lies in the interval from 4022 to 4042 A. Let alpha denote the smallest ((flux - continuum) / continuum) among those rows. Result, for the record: -0.057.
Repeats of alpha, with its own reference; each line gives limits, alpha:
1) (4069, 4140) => -0.069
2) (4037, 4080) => -0.100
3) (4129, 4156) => -0.079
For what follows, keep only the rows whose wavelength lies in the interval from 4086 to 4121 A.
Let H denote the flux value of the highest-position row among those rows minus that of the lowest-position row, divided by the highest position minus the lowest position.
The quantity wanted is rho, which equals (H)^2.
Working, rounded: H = -0.019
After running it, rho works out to 0.0004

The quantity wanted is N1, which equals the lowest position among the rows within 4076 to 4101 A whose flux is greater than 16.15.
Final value 4077.08 A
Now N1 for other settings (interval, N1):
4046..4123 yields 4047.15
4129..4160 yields 4133.80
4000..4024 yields 4000.82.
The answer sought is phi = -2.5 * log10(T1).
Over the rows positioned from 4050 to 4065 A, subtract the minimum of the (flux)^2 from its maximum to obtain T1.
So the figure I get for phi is -4.57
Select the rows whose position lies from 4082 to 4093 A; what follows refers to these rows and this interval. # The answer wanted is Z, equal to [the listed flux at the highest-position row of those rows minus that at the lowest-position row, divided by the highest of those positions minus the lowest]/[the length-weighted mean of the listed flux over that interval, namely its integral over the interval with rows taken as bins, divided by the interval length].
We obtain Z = 0.003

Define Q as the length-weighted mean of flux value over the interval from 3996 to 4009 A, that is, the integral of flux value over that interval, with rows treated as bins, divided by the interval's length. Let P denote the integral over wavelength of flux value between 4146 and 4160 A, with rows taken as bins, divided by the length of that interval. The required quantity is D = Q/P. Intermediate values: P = 15.7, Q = 16.2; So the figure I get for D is 1.03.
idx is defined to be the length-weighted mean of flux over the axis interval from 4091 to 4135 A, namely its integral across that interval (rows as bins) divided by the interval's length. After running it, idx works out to 16.2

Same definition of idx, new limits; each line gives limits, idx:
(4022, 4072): 16.0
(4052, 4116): 16.1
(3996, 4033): 16.4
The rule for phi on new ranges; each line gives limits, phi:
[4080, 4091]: -3.62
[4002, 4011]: -3.74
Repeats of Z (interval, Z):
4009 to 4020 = -0.004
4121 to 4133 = -0.004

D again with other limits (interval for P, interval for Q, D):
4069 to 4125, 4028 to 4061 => 0.99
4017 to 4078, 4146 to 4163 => 1.00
